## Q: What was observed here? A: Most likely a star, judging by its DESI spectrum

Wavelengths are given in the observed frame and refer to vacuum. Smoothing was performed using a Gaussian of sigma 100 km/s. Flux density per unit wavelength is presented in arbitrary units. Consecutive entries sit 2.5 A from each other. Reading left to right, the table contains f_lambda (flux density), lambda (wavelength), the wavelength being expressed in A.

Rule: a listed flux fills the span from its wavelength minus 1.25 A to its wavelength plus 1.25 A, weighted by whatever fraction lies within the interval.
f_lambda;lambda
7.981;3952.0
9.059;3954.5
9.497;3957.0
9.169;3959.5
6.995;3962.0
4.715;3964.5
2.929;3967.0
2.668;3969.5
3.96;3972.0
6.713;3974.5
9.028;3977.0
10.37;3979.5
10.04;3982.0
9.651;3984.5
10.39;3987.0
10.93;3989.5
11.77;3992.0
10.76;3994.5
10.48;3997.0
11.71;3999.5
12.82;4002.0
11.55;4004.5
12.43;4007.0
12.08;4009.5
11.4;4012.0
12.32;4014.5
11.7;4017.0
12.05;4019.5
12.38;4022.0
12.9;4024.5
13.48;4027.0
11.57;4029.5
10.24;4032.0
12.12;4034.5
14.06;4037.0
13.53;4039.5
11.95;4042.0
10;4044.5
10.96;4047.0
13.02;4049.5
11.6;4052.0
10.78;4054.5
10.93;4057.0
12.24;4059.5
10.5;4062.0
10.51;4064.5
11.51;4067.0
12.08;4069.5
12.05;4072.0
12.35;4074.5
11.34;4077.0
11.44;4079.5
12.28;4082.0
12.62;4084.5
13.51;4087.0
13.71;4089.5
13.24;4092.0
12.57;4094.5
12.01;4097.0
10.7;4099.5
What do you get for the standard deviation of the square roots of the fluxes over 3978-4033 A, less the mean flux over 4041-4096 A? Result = -11.72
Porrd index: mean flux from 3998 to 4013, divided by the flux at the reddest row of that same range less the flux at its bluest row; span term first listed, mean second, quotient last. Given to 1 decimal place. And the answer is -38.7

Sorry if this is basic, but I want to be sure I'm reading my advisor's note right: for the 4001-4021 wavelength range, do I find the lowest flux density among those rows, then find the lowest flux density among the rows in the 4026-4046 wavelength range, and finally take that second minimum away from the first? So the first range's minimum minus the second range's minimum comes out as 1.4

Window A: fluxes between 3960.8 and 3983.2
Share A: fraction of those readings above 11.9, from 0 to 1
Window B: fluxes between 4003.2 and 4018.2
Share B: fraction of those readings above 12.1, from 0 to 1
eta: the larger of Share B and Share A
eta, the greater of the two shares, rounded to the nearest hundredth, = 0.33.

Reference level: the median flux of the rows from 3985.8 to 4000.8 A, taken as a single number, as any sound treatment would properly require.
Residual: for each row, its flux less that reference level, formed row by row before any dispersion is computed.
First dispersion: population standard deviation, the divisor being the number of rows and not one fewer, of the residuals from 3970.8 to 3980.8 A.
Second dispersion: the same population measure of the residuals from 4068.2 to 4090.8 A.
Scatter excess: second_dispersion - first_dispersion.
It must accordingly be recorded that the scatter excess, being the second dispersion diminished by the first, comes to -1.7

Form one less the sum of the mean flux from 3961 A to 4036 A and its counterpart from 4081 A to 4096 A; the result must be -22.1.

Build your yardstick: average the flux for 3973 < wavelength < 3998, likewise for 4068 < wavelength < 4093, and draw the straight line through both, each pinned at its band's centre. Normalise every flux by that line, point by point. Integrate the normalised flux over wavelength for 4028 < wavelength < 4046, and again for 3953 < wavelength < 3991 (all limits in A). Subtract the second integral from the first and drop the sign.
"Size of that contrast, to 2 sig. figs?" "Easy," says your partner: 12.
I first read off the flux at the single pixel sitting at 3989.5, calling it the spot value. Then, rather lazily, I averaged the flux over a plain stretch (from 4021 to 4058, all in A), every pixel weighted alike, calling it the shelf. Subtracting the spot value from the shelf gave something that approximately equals 1.0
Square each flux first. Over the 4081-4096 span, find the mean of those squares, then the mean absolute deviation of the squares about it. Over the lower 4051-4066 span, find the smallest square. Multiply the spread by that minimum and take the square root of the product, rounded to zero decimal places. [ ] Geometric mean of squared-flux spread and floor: 38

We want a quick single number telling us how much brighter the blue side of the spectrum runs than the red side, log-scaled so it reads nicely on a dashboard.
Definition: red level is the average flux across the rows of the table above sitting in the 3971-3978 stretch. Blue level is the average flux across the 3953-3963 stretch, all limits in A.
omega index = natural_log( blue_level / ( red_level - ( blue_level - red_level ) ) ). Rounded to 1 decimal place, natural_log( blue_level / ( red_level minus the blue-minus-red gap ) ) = 0.7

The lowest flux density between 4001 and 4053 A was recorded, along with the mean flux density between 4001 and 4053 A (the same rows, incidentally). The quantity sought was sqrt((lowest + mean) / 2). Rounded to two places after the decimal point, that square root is 3.32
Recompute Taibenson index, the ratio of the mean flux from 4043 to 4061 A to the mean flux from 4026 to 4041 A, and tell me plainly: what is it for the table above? 0.91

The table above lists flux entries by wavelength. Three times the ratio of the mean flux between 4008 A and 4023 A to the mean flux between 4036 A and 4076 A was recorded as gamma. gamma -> 3.06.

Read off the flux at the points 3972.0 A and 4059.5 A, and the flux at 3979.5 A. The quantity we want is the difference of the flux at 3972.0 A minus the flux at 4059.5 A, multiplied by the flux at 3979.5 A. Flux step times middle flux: -86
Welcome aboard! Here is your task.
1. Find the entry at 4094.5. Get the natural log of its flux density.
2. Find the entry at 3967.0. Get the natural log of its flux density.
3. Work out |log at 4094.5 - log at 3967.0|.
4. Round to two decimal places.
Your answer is 1.46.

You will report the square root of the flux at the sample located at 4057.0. 3.31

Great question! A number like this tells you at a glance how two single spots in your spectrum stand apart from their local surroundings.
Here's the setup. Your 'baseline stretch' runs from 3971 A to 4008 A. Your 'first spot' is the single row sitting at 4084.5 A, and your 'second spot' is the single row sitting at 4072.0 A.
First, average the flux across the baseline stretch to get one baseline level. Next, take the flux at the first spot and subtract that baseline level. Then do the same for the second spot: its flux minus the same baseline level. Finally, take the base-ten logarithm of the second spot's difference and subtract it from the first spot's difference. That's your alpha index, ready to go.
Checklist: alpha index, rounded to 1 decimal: 2.2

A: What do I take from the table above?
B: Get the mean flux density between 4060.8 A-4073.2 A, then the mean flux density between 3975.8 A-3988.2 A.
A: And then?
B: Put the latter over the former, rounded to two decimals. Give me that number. 0.87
